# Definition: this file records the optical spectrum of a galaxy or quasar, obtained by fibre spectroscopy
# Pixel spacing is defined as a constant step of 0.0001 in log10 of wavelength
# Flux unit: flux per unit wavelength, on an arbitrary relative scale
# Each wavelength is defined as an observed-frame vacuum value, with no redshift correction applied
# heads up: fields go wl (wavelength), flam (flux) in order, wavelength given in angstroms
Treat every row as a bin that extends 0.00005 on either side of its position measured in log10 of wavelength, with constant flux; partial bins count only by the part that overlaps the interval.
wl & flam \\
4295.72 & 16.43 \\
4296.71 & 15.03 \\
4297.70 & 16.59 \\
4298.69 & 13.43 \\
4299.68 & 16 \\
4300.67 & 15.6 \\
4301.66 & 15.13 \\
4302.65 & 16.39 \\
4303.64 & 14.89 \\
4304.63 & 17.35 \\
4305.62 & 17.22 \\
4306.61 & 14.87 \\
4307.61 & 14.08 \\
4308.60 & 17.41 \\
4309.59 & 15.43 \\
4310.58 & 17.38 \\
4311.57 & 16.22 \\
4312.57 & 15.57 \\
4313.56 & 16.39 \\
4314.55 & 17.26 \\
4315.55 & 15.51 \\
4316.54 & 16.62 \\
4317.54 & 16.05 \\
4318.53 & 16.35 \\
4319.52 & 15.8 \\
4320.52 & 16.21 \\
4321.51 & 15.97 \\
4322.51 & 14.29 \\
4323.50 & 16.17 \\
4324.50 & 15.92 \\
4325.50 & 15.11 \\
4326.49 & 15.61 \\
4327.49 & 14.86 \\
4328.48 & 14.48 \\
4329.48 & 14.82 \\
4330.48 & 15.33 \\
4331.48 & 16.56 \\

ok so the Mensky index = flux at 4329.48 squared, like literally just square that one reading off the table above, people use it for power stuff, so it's 220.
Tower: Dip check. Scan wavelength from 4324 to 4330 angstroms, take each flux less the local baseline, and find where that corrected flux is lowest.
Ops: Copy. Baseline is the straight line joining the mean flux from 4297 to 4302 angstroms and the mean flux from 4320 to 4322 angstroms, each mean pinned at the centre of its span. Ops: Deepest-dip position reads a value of 4328.48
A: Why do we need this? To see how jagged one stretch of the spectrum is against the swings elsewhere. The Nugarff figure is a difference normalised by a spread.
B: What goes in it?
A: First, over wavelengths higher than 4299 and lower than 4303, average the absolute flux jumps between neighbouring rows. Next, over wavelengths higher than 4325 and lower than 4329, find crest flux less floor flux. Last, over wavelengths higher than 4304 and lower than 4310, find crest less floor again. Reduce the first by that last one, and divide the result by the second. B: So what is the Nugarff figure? -2.32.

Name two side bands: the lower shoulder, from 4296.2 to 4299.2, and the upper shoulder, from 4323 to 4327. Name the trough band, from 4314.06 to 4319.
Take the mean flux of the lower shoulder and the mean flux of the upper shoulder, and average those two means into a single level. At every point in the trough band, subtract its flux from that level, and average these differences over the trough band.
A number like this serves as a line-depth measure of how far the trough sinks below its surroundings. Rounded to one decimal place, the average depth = -1.0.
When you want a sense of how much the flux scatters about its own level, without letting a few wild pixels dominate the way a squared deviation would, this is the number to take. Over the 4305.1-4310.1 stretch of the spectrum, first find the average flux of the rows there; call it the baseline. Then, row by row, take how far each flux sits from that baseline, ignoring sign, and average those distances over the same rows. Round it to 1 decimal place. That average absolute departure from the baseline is 1.2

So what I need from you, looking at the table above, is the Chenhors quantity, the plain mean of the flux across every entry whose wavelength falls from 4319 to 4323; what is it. 15.6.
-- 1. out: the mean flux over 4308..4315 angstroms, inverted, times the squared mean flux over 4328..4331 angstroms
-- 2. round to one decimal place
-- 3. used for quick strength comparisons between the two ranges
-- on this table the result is 13.4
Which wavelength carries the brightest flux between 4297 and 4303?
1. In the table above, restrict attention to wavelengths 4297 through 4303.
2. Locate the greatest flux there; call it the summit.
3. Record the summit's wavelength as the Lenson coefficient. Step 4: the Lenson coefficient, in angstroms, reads 4297.70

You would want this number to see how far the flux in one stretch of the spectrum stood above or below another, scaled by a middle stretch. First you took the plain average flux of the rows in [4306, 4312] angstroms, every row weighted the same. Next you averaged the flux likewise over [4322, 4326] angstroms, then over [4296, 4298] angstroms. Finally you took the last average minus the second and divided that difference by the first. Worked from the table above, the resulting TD 0.03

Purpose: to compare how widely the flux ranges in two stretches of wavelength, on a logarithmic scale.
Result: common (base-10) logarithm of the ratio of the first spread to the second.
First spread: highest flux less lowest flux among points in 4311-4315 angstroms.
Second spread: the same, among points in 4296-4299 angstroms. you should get -0.27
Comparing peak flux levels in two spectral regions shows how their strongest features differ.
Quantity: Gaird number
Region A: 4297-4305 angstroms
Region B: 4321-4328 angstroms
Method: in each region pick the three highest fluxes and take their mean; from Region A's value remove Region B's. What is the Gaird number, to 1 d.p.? 0.8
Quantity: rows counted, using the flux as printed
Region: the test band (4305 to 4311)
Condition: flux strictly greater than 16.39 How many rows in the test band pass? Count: 3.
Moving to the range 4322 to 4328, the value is 0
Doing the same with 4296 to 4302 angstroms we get 1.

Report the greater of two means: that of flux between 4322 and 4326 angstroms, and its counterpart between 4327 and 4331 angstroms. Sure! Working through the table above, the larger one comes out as 15.37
